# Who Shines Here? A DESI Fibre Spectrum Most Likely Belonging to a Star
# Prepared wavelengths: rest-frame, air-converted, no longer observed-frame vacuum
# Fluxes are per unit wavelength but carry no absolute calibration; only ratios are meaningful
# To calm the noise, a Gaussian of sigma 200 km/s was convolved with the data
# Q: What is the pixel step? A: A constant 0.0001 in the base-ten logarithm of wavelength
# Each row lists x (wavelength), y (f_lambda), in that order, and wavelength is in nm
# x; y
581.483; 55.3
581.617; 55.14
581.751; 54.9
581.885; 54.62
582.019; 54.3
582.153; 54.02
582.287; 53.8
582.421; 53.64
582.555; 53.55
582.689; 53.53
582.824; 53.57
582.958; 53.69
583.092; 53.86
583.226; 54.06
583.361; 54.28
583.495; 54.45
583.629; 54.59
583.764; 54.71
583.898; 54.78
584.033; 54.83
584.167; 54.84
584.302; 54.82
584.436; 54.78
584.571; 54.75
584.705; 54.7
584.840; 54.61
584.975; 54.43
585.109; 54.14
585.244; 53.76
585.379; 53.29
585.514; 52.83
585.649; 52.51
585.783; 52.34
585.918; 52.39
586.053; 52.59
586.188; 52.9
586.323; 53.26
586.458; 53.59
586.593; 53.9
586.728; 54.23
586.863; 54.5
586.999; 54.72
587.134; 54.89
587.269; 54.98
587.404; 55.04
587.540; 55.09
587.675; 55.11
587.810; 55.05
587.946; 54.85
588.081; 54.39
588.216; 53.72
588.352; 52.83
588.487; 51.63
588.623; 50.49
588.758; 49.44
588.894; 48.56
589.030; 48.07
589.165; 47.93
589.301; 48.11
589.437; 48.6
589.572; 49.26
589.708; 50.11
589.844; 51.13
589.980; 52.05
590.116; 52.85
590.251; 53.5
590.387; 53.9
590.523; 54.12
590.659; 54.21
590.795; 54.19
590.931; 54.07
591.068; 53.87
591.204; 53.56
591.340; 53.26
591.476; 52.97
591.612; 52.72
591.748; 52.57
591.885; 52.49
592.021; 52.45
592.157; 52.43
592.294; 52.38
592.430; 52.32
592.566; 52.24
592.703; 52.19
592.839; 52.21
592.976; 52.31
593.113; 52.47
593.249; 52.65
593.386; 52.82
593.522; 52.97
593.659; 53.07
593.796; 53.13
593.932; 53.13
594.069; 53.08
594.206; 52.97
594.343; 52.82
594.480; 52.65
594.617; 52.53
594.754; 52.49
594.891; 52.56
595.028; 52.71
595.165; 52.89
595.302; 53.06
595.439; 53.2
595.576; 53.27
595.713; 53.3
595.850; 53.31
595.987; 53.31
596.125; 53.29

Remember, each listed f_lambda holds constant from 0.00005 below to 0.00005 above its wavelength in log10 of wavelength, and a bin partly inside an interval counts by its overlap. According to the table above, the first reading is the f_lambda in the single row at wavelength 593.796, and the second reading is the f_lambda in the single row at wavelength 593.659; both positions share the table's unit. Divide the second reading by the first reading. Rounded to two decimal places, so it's 1.00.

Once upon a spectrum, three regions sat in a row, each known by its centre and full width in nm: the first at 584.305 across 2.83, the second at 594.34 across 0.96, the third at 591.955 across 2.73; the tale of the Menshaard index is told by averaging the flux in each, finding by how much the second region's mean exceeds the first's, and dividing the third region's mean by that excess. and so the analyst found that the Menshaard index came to -37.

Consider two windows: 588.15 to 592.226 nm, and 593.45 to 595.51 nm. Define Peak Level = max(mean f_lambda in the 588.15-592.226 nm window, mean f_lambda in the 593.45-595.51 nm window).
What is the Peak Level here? 52.9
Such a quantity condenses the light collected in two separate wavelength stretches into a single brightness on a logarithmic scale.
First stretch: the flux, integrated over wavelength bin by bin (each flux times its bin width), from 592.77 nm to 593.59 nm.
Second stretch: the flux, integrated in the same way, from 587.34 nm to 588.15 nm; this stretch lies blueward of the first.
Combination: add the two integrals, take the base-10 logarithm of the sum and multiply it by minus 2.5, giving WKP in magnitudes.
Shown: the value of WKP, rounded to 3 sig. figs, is -4.86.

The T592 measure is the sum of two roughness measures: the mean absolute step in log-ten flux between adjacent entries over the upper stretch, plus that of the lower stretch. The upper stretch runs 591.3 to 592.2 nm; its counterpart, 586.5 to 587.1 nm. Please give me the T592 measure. 0.0033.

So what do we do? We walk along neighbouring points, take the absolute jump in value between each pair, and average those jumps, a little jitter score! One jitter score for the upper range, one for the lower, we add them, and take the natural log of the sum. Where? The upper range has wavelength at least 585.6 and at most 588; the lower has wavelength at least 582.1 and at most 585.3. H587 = -1.2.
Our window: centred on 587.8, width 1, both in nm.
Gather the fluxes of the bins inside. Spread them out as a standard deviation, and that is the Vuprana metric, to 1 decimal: 0.5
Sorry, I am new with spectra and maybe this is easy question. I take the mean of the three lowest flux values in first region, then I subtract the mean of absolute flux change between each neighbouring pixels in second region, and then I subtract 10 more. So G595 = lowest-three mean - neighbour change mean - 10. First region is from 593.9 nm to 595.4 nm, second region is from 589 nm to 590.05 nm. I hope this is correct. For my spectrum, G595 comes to 41.9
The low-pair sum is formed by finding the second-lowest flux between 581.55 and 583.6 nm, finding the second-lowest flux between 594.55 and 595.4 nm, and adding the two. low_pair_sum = 106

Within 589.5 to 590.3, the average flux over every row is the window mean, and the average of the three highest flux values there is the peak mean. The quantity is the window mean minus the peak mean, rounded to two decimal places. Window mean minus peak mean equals -1.32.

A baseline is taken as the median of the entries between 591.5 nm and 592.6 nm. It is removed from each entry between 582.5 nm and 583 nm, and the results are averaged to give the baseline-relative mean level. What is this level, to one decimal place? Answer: 1.1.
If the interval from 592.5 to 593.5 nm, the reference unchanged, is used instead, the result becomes 0.0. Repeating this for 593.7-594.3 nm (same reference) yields 0.6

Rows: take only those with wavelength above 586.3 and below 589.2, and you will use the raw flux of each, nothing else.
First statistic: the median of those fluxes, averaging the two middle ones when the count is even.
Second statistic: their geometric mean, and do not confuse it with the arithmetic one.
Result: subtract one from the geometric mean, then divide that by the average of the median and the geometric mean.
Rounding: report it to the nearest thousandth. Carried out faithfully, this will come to 0.971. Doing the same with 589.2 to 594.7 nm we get 0.979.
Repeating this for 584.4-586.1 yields 0.980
